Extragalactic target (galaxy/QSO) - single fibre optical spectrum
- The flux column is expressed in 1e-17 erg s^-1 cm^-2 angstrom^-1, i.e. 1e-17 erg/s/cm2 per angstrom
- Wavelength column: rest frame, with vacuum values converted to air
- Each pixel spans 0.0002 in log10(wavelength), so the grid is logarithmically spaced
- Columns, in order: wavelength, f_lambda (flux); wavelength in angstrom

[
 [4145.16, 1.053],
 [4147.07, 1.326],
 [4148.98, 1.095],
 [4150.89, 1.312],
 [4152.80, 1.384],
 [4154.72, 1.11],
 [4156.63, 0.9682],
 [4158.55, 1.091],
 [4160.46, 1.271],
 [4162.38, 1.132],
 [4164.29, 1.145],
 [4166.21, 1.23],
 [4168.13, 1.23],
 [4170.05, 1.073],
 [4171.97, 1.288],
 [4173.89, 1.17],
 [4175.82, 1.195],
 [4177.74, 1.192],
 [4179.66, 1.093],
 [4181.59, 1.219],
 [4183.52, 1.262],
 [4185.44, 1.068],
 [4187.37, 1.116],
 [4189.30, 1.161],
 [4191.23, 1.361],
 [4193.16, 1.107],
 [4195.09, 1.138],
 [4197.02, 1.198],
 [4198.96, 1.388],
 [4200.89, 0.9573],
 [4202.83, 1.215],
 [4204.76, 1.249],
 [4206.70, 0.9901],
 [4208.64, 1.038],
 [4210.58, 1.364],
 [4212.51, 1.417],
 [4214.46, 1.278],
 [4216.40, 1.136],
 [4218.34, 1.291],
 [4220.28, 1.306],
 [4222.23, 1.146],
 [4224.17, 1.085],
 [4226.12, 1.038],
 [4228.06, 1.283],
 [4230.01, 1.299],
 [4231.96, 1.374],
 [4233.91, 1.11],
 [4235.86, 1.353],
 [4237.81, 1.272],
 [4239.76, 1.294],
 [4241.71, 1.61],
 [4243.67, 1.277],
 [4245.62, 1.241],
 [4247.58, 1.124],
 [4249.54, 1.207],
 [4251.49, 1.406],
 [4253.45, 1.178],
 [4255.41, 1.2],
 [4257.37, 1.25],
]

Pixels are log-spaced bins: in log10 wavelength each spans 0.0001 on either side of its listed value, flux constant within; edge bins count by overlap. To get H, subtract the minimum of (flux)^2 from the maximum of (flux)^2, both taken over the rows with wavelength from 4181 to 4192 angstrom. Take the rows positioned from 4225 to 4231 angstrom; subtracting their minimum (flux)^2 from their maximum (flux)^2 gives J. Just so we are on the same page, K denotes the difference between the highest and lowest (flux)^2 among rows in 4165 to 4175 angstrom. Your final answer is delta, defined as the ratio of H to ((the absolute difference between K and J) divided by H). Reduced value 5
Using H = 0.7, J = 0.6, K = 0.51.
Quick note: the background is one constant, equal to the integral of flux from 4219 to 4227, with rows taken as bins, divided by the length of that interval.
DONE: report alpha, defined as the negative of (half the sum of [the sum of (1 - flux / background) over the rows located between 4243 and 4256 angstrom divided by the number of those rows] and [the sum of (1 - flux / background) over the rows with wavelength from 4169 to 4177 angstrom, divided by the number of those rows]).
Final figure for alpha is 0.05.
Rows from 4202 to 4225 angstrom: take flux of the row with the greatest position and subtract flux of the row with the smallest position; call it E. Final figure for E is -0.13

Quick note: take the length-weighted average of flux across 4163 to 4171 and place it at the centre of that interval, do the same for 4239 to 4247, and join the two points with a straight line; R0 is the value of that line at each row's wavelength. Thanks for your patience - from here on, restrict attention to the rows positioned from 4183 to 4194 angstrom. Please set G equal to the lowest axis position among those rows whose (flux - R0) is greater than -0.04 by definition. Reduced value 4183.52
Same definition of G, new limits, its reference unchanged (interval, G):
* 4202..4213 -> 4202.83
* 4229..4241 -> 4230.01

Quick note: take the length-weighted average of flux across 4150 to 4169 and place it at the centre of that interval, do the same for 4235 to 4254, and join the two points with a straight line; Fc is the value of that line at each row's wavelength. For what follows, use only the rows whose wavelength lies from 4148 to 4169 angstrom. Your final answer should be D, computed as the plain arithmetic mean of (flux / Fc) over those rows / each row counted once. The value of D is 0.995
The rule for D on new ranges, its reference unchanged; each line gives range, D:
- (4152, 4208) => 0.967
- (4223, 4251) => 0.974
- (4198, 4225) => 0.959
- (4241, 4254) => 0.992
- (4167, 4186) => 0.975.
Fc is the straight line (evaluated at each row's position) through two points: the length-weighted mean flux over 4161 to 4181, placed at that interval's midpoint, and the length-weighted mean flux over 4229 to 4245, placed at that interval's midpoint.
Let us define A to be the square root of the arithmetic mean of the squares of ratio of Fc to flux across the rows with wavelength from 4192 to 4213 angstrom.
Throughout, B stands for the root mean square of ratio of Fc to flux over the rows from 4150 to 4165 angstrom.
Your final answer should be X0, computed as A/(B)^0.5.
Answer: 1.08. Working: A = 1.08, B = 0.99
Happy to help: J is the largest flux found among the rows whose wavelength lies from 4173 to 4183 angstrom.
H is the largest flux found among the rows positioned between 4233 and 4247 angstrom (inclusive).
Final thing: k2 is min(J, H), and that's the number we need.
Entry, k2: 1.22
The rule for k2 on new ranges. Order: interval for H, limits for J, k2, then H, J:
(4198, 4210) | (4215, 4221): 1.31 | 1.388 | 1.306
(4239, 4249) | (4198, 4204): 1.39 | 1.61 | 1.388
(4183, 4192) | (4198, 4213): 1.36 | 1.361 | 1.417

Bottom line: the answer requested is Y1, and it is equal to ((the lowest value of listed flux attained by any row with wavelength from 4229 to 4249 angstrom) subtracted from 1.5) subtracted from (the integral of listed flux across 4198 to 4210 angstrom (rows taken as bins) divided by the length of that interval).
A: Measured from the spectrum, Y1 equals 0.76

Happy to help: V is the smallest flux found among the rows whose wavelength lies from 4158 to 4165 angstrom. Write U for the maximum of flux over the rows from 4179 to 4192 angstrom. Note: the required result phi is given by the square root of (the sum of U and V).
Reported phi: 1.57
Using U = 1.361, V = 1.091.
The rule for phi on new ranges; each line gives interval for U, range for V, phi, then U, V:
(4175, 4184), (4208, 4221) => 1.52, 1.262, 1.038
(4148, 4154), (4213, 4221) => 1.59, 1.384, 1.136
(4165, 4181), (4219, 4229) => 1.53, 1.288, 1.038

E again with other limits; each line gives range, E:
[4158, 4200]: 0.30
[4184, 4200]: 0.32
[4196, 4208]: -0.21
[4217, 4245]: -0.01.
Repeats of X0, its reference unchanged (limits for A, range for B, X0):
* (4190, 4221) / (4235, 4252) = 1.04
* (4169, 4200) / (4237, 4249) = 1.00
